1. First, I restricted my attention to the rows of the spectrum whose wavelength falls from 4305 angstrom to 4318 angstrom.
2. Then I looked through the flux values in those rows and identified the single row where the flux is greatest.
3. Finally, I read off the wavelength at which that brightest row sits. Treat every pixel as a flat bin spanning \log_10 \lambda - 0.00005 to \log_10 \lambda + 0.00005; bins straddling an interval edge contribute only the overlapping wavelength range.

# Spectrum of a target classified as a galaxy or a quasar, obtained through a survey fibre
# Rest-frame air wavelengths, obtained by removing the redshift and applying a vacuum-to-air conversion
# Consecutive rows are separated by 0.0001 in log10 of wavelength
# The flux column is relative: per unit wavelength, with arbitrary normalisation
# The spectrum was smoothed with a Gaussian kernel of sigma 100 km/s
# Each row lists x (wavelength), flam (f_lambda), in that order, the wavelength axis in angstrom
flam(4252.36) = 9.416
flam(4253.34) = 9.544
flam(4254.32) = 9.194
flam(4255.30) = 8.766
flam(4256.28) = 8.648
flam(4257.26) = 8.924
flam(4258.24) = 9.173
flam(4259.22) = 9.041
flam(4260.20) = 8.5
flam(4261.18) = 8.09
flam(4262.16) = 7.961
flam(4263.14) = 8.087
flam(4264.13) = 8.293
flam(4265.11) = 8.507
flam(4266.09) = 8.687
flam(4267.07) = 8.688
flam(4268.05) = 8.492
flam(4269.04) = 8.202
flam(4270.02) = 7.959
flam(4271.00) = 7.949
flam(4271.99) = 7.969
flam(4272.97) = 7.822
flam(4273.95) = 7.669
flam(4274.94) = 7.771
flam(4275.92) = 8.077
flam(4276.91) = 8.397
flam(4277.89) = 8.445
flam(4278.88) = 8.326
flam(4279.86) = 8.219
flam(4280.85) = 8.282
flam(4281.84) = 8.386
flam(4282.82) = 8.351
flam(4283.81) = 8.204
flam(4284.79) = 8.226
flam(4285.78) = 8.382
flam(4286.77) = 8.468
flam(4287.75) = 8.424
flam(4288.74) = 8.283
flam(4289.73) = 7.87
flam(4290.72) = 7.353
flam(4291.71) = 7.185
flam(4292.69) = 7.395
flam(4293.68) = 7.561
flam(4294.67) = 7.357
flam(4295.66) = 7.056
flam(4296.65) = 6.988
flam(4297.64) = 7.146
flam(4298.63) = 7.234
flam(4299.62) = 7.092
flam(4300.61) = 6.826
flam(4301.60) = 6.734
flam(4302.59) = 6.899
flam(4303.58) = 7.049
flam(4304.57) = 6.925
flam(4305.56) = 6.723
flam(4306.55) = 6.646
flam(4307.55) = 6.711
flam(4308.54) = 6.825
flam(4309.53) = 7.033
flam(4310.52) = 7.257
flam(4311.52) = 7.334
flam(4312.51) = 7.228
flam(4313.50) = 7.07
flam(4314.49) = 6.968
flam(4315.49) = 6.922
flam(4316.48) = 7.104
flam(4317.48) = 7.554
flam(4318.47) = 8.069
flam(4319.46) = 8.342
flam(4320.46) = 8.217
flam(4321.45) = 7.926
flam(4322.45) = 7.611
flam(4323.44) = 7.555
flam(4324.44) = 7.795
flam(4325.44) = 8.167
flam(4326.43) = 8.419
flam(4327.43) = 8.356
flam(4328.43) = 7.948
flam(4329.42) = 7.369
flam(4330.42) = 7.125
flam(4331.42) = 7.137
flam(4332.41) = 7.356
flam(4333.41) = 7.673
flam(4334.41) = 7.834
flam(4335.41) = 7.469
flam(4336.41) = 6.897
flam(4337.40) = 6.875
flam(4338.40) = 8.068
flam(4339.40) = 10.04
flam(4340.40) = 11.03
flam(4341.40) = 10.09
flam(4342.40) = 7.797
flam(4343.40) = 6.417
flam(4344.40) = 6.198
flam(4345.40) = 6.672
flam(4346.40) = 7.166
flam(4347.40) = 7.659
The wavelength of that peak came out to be 4317.48 angstrom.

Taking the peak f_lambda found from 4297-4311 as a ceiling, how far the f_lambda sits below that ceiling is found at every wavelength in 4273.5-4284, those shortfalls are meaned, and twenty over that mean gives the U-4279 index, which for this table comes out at -21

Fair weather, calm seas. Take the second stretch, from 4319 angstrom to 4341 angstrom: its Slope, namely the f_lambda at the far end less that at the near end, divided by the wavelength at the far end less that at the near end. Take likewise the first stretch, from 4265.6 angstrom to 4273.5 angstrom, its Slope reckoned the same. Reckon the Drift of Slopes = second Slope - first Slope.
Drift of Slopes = 0.25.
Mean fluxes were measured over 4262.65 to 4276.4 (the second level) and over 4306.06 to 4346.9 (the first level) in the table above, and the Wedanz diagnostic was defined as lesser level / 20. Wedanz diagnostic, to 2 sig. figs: 0.38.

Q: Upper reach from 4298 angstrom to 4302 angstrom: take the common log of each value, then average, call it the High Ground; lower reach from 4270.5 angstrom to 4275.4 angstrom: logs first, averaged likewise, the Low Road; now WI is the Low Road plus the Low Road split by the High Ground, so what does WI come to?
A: 1.95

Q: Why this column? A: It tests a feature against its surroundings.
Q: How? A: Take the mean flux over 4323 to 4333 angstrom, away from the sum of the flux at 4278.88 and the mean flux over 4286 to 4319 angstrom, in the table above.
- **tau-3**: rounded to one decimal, 7.9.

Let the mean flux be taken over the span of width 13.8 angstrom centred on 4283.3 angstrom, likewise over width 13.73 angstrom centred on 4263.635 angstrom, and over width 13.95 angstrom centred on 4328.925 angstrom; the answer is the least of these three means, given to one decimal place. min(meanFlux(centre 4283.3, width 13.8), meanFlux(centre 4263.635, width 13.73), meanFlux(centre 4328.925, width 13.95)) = 7.7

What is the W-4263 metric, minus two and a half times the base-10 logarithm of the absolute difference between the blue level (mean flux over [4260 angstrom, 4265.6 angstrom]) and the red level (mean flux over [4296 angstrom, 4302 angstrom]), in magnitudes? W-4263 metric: -0.2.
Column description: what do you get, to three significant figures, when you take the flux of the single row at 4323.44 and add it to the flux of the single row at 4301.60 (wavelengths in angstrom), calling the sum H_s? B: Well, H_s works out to 14.3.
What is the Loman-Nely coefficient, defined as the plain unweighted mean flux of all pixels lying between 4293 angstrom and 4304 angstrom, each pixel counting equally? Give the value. 7.1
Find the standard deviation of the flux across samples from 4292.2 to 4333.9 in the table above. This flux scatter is 0.49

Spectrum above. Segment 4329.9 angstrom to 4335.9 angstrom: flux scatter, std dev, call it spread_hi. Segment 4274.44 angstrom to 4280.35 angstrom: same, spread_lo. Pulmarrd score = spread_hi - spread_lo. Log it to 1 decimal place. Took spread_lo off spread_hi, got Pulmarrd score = 0.0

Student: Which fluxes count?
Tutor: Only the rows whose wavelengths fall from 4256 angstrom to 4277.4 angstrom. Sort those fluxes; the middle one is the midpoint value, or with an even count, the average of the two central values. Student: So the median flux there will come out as 8.2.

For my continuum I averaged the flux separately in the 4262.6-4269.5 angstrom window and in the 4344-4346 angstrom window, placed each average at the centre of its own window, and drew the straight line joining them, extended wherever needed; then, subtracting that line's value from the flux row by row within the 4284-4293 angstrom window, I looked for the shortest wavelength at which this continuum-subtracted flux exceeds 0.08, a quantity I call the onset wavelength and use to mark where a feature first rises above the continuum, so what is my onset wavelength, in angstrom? 4284.79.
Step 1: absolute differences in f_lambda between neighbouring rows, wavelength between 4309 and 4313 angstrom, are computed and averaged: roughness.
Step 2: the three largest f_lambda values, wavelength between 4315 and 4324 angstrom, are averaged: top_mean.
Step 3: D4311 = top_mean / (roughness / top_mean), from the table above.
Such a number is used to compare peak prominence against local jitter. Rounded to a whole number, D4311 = 497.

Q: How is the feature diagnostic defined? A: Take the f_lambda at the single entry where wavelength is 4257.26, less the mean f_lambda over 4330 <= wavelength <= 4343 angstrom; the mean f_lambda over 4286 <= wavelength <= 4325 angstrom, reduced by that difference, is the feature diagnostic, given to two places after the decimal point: 6.54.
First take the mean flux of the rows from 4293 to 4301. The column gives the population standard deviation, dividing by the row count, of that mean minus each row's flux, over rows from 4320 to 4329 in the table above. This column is 0.294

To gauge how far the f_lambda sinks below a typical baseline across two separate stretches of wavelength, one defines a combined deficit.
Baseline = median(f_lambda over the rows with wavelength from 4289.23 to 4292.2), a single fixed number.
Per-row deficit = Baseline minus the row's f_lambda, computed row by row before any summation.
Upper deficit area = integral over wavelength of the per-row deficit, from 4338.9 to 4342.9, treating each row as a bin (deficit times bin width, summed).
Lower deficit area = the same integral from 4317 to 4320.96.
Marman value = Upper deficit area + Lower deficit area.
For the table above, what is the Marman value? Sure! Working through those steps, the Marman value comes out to -12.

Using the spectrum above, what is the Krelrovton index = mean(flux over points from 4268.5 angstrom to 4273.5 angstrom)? 7.98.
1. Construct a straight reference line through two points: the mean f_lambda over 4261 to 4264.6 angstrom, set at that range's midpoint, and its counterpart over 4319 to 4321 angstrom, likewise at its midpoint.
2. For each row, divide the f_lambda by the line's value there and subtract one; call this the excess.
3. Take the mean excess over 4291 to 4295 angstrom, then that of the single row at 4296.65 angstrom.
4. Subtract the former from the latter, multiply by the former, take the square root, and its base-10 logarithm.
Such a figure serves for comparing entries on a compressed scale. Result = -1.16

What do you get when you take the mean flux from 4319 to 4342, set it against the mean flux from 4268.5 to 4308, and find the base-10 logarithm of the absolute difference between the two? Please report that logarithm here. -0.4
